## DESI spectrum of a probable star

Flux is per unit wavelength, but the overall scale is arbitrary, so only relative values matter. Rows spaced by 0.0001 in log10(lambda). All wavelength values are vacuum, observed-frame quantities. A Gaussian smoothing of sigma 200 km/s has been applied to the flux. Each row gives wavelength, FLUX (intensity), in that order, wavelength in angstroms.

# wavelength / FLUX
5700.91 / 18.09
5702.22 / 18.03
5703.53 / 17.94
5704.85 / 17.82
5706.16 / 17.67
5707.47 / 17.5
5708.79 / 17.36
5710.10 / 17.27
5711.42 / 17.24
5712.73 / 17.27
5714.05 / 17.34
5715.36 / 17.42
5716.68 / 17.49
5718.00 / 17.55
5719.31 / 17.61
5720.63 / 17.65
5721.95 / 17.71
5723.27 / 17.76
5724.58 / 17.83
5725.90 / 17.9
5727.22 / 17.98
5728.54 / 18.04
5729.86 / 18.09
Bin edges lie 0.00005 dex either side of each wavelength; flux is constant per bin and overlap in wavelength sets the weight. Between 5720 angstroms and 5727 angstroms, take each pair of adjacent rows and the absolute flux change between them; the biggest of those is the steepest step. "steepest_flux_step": 0.070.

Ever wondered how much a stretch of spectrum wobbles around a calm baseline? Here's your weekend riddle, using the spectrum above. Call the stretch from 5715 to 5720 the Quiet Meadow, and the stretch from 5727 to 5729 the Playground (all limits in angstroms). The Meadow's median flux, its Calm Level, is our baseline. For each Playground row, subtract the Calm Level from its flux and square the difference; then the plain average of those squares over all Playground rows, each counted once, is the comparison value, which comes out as 0.24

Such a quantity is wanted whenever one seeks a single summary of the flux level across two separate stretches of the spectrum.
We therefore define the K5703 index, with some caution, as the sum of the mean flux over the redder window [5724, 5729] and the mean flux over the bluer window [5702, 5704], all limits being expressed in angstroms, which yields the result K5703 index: 35.9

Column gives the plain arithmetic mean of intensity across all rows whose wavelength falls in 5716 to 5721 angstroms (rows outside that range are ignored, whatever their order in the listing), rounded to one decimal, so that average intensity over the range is 17.6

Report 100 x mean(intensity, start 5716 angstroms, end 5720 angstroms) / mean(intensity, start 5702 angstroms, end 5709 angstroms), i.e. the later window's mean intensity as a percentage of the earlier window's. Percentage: 99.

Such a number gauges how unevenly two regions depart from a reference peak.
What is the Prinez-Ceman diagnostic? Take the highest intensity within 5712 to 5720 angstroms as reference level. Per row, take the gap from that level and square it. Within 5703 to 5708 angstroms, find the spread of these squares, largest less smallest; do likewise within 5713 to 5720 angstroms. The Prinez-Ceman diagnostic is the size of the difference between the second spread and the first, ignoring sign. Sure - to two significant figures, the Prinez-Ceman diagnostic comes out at 0.032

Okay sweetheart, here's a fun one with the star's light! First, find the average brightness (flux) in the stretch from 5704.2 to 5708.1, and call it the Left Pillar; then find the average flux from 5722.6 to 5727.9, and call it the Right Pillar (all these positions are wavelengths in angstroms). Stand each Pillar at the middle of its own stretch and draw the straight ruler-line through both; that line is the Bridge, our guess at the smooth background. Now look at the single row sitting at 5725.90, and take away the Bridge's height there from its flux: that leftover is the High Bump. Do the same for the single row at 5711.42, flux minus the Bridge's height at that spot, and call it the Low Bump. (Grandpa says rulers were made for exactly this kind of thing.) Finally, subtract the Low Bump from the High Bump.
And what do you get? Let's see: 0.5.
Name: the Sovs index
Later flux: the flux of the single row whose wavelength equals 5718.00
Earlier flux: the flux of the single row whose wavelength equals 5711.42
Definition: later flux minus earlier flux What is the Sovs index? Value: 0.31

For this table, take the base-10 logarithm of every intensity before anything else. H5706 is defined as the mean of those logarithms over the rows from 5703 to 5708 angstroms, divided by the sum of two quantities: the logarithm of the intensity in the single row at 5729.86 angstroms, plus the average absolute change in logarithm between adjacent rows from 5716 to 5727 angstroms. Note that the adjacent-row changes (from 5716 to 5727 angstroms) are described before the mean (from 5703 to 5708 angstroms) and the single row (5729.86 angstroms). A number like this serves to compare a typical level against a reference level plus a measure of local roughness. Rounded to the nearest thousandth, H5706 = 0.992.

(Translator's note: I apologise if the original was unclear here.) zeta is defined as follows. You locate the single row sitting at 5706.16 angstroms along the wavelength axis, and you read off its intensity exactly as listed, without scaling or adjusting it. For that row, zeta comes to 17.67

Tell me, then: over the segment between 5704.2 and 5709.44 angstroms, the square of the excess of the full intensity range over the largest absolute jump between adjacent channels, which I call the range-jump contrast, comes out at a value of 0.084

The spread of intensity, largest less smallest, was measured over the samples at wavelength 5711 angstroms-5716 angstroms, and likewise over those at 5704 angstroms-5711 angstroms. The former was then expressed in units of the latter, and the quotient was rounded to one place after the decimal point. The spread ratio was 0.3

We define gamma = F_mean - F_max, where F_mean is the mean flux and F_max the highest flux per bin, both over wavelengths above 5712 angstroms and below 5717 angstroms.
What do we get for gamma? -0.11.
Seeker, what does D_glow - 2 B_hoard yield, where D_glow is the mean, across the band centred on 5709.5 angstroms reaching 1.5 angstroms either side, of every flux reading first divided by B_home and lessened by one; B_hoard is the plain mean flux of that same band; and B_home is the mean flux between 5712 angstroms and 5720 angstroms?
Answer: -34.6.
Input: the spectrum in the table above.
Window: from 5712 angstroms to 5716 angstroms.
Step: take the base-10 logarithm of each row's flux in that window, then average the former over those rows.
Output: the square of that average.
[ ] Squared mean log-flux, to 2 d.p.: 1.54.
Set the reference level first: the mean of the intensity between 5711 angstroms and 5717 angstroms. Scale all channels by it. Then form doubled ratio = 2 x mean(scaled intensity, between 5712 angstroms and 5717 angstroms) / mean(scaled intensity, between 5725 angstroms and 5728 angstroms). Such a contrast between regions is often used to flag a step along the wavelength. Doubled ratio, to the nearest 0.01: 1.94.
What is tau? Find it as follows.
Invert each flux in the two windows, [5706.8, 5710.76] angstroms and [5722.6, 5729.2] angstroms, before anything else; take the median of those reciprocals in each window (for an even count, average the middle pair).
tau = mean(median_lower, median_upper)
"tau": 0.0567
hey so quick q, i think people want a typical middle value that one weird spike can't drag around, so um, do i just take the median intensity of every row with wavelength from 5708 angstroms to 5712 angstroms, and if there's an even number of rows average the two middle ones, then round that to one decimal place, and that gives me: 17.3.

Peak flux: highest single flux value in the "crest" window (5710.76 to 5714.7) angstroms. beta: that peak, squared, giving 301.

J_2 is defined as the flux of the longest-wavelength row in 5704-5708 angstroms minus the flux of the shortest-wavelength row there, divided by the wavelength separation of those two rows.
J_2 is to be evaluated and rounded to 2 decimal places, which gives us -0.12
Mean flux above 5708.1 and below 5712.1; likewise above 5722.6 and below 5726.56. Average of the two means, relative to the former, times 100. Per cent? 102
